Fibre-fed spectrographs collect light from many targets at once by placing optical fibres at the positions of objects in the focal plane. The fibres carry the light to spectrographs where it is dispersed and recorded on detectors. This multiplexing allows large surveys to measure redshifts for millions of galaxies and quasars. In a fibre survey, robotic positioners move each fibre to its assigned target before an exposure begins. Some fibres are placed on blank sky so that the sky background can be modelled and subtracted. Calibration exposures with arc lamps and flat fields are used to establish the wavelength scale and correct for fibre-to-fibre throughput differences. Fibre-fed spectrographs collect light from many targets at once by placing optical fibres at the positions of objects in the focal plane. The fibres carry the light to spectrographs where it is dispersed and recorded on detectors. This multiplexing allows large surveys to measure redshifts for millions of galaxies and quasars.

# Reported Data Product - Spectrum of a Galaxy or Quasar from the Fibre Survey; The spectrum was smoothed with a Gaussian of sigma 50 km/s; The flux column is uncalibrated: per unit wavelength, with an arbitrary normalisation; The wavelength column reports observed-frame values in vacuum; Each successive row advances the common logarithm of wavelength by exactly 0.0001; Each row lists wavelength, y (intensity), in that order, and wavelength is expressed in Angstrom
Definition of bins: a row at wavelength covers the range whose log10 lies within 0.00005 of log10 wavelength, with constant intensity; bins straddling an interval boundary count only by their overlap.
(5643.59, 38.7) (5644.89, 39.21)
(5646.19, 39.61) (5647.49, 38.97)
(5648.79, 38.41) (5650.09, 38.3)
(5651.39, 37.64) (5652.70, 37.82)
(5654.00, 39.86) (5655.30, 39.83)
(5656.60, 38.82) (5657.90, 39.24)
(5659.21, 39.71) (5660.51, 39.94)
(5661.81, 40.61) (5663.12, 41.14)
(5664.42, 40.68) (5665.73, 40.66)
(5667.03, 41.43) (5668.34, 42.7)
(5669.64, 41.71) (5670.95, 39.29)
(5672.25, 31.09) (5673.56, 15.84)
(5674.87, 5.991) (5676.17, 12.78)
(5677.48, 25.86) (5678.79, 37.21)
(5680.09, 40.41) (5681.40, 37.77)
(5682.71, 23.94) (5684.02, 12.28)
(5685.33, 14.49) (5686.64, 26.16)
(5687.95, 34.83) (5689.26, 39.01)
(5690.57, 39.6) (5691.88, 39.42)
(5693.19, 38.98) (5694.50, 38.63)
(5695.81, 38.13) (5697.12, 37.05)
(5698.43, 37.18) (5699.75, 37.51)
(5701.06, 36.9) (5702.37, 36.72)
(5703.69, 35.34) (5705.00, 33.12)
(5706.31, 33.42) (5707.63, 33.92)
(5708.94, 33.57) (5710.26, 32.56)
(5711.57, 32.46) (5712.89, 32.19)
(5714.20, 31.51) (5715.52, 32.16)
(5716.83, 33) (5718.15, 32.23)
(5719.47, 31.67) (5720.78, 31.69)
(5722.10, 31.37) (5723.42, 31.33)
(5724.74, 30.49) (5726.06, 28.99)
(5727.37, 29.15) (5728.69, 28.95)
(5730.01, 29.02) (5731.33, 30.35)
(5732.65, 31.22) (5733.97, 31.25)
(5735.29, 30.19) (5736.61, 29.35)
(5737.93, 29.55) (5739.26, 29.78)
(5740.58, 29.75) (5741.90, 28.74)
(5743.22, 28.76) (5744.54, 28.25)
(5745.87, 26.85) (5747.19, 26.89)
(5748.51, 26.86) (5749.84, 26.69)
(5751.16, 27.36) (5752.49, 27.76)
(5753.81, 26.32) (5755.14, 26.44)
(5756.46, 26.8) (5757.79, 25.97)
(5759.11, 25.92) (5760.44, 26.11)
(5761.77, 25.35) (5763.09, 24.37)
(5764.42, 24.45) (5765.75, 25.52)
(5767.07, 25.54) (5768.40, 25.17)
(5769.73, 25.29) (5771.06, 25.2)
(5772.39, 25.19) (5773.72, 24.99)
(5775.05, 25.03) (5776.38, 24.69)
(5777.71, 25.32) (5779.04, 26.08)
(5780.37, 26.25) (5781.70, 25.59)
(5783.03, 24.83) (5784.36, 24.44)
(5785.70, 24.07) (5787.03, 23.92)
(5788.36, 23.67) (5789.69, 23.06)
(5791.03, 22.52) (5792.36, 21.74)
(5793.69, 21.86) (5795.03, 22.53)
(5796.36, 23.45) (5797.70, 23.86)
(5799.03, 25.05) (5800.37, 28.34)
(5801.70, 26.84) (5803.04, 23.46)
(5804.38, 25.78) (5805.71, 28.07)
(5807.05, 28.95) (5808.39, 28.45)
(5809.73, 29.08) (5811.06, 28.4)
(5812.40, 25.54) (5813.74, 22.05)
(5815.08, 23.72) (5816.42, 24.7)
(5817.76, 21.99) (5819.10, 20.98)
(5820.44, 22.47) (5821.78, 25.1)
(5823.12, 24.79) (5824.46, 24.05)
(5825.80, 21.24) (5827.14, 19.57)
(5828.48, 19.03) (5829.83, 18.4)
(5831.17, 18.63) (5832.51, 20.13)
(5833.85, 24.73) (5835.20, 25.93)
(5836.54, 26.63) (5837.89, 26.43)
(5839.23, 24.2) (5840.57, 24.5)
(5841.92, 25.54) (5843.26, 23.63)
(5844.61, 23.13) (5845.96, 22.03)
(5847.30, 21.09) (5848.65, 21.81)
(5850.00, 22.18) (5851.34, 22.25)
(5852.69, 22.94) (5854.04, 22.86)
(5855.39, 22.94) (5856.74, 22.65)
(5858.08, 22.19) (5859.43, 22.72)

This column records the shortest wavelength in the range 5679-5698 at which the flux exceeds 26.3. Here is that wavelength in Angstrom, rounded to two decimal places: 5680.09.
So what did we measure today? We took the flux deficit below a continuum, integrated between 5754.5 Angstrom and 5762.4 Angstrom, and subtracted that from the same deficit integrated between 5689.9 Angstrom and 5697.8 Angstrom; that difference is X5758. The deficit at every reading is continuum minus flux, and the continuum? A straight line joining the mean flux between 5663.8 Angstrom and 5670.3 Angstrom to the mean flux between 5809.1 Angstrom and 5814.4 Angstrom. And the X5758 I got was -46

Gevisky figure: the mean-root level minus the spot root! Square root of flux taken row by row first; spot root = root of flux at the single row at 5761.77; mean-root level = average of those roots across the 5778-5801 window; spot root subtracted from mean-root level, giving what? -0.1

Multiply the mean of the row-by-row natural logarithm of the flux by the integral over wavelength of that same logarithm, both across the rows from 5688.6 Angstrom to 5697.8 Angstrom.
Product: 123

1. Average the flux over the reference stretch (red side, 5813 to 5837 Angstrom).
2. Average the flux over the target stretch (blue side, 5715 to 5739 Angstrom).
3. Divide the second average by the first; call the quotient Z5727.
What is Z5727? 1.37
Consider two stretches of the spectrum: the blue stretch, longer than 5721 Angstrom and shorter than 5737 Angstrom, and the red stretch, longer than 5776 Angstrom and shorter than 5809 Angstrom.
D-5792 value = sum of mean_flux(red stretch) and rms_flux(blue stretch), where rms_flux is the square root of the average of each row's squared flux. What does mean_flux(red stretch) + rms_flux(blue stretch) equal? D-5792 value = 55.1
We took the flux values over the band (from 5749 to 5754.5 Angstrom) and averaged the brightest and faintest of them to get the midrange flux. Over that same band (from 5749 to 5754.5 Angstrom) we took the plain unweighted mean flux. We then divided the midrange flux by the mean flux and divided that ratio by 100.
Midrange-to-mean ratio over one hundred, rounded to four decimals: 0.0100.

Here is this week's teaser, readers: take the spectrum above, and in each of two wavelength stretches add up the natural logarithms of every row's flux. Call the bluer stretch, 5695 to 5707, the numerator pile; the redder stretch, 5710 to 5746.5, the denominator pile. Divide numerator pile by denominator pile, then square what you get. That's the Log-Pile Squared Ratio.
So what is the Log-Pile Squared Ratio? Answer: 0.1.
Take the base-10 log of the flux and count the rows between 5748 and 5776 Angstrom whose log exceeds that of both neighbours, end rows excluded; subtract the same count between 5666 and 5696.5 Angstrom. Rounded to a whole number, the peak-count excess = 2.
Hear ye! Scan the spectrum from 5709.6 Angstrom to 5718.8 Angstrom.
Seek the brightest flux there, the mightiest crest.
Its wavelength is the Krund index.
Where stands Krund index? 5716.83 Angstrom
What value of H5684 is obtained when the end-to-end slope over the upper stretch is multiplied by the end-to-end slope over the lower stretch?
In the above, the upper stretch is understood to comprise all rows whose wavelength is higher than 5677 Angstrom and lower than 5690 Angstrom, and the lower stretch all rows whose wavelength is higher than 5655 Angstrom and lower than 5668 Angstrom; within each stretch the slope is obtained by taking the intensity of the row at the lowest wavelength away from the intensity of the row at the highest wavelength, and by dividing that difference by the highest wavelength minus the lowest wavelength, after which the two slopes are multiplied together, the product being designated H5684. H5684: 0.15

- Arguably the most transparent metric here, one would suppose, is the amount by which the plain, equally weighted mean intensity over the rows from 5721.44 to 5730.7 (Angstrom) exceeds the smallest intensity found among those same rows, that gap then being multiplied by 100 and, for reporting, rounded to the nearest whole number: 95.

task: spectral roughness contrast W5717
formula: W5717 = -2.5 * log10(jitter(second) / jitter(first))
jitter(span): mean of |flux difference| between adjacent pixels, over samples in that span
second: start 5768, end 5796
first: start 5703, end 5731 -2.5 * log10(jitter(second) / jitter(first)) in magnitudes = 0.4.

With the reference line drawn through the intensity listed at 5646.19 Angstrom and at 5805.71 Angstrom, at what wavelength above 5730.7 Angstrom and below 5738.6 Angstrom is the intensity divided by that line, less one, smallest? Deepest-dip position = 5736.61 Angstrom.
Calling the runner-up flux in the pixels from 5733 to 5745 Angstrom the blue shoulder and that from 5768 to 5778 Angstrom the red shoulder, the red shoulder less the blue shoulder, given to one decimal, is -4.9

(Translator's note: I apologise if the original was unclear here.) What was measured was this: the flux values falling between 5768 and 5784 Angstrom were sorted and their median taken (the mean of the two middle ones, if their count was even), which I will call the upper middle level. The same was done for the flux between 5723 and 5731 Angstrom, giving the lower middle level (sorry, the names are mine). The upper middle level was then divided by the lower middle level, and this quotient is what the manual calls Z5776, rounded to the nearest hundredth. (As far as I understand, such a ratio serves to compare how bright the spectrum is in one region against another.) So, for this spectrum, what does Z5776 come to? 0.87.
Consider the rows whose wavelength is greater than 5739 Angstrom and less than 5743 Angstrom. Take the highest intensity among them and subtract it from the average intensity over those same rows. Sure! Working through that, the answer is -0.4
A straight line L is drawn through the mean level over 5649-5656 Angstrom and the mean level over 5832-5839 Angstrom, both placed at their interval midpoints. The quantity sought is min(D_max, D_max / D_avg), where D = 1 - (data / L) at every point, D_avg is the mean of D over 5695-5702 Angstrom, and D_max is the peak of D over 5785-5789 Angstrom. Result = -2.7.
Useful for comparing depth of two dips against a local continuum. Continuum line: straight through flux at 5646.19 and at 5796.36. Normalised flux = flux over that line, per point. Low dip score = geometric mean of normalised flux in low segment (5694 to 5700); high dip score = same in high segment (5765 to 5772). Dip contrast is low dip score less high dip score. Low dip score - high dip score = 0.15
